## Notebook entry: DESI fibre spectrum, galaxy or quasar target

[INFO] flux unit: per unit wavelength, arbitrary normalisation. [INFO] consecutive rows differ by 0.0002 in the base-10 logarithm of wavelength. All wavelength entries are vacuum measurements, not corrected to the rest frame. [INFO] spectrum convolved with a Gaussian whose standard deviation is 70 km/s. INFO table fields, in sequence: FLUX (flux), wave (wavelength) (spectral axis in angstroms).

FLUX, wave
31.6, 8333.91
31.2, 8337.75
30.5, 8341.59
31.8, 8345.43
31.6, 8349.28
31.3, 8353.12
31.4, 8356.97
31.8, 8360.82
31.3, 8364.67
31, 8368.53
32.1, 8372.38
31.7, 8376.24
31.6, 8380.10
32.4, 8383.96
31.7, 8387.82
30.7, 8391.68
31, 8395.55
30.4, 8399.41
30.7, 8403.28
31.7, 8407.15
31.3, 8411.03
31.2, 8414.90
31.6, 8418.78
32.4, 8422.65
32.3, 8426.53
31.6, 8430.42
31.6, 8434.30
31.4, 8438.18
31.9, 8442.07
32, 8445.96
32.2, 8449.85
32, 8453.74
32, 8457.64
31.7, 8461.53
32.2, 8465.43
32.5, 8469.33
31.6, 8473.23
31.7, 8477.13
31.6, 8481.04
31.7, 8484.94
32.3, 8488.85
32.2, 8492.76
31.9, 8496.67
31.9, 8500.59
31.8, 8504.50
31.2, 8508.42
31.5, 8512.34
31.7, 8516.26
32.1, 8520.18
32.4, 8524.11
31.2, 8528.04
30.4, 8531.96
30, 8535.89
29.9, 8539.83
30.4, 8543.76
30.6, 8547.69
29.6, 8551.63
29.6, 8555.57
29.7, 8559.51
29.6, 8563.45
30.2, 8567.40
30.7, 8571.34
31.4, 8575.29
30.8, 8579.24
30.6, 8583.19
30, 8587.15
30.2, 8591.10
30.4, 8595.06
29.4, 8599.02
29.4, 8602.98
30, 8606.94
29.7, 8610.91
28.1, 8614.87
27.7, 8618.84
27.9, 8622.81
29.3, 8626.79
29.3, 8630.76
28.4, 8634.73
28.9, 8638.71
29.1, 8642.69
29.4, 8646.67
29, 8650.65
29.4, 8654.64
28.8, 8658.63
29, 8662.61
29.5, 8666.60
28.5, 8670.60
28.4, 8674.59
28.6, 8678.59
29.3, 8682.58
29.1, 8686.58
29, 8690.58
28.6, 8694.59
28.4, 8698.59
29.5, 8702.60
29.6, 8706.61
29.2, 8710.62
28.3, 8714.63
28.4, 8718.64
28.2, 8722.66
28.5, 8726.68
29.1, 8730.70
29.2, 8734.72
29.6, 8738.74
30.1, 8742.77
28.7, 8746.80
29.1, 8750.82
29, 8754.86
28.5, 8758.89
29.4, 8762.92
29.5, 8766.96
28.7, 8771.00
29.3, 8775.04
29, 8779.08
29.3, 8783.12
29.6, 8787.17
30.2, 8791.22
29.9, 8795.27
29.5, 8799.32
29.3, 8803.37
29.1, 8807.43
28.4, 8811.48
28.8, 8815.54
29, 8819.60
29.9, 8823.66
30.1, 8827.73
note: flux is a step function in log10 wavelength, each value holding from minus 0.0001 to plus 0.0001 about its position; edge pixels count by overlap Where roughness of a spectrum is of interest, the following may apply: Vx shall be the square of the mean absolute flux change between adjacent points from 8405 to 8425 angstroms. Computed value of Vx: 0.18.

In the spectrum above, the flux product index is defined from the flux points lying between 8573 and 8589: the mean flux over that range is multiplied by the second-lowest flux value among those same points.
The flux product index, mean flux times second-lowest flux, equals 939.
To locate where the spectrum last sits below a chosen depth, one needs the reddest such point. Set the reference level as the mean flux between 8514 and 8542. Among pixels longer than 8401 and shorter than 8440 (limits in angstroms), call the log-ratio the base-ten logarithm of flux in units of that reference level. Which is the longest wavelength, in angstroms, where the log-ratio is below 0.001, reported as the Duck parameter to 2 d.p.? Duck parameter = 8403.28 angstroms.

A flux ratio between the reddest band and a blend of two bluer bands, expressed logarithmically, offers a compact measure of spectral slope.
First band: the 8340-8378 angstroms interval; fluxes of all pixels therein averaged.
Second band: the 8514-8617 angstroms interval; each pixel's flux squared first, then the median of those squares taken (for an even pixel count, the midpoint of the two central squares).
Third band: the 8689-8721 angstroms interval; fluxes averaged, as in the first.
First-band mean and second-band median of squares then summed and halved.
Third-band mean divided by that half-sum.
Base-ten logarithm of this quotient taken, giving -1.21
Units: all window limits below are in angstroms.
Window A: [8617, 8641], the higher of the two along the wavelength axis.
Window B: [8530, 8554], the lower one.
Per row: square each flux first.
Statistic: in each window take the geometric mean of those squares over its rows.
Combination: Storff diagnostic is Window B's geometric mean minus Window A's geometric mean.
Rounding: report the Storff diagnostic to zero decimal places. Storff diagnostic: 92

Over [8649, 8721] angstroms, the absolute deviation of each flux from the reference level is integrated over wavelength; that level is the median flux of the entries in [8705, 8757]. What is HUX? 28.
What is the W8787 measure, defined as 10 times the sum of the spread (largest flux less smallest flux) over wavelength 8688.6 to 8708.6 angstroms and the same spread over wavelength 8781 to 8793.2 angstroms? 21.0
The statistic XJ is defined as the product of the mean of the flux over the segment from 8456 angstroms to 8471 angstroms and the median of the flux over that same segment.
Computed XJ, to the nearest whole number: 1030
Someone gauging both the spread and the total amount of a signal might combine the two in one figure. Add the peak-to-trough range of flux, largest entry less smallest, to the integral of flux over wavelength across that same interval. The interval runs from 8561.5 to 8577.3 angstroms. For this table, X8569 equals 483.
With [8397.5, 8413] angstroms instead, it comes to 482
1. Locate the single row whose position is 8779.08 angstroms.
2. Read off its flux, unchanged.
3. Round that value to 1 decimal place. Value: 29.0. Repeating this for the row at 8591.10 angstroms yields 30.2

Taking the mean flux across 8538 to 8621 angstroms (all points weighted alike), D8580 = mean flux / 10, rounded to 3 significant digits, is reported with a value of 2.99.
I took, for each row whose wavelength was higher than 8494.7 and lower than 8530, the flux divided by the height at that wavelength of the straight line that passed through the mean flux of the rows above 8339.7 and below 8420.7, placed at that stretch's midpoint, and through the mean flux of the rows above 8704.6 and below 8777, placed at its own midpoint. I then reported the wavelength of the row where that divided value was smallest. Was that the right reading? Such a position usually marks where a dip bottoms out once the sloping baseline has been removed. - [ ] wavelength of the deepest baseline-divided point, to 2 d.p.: 8508.42 angstroms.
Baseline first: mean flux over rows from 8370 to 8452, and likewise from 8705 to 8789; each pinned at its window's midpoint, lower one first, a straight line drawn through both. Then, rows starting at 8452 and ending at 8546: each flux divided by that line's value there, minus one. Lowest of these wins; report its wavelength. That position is 8539.83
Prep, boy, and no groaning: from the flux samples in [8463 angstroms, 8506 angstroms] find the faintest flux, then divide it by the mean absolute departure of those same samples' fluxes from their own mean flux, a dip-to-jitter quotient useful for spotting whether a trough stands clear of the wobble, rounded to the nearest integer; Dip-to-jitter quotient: 123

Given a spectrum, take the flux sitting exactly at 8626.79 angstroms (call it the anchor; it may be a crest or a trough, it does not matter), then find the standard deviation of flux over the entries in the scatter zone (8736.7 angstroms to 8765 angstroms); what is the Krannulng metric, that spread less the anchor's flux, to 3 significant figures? -28.8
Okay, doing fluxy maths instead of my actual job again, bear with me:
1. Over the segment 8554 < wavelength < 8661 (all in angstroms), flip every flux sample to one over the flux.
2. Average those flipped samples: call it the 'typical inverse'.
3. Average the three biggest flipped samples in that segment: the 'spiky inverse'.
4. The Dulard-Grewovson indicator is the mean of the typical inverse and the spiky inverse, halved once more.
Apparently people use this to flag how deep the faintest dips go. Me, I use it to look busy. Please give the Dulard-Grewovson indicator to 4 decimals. 0.0174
